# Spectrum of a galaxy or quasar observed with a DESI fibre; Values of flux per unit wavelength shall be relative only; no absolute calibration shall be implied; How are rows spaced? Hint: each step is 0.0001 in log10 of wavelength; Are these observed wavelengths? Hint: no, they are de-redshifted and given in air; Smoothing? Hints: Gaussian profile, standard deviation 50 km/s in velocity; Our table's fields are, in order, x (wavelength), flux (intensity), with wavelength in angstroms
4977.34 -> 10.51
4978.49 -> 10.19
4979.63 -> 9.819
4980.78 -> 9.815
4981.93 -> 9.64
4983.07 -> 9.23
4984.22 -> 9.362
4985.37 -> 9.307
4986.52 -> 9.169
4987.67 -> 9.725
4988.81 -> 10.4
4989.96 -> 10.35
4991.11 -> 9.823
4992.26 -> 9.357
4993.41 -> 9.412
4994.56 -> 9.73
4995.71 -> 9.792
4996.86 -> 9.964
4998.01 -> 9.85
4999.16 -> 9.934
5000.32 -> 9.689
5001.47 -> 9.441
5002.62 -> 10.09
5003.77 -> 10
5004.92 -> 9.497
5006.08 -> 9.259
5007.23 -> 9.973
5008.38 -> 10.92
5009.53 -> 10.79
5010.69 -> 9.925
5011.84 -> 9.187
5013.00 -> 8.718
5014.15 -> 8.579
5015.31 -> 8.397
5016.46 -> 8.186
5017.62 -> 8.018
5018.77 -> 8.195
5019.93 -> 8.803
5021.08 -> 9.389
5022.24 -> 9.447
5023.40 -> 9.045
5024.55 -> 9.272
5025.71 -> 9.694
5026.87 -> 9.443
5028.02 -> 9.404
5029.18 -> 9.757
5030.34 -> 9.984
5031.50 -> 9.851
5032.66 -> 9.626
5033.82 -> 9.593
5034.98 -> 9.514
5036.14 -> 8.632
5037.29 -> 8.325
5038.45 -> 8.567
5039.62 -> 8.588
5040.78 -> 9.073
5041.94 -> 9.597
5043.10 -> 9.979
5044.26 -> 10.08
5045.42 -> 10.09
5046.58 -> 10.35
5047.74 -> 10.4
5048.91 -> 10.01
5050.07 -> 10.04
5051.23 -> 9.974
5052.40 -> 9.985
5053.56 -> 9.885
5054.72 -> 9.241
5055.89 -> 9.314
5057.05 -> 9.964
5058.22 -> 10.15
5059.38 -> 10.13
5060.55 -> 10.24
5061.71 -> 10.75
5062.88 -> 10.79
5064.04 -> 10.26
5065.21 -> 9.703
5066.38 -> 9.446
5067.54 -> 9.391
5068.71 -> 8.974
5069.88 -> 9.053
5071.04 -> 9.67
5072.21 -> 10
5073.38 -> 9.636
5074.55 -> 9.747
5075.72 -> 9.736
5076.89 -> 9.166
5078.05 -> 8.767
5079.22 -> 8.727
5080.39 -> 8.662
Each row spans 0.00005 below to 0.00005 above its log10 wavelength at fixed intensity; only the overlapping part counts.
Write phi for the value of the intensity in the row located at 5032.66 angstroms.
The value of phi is 9.626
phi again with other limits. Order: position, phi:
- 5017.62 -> 8.018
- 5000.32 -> 9.689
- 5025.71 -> 9.694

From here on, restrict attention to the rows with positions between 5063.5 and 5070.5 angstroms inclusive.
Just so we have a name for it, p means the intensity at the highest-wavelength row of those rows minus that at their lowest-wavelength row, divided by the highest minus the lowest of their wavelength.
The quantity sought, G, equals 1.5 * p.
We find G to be -0.3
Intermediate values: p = -0.21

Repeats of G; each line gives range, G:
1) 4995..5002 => -0.1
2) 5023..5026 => 0.4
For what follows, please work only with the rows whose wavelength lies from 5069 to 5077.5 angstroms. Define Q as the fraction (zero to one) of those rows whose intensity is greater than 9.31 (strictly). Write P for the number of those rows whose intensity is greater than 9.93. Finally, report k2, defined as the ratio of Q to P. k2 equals 0.7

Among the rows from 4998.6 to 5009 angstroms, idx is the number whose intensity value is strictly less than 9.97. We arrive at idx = 5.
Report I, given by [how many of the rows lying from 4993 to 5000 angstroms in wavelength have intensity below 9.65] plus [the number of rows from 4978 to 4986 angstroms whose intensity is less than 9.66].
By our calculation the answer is 5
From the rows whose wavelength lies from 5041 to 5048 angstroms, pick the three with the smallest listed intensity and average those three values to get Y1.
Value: 9.9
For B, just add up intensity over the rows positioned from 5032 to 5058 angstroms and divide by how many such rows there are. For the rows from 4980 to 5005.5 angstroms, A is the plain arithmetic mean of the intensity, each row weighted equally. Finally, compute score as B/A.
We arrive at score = 0.99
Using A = 9.7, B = 9.58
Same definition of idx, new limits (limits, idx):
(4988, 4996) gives 5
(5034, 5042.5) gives 7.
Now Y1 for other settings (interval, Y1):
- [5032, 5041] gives 8.5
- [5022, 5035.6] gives 9.2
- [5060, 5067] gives 9.8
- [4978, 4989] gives 9.2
